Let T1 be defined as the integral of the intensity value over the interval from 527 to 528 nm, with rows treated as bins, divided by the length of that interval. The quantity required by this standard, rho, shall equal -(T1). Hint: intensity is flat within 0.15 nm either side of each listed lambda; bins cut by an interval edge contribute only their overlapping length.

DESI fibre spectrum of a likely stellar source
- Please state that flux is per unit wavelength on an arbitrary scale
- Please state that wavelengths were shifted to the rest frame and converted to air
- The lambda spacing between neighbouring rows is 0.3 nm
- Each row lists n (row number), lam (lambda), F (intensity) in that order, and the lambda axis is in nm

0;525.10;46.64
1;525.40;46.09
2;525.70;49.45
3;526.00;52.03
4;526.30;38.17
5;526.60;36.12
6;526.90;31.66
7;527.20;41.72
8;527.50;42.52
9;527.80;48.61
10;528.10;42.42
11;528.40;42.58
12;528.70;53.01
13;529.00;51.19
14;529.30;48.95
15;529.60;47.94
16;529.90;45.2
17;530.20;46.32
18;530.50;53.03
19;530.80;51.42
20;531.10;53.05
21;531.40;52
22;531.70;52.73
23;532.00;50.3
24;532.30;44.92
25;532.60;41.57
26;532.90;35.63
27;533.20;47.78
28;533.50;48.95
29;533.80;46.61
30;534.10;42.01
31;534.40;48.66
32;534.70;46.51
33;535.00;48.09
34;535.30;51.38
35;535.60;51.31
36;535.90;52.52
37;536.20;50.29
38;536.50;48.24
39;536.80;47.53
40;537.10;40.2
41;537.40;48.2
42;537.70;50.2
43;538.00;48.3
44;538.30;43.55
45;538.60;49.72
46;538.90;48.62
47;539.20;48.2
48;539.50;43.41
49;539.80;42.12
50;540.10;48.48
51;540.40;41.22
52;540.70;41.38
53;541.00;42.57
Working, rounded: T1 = 44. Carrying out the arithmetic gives -44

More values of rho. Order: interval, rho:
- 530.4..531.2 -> -52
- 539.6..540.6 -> -44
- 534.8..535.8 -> -50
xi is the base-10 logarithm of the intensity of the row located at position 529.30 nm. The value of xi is 1.690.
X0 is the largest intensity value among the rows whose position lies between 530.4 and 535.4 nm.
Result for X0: 53.05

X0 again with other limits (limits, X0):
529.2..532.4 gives 53.05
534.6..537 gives 52.52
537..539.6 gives 50.2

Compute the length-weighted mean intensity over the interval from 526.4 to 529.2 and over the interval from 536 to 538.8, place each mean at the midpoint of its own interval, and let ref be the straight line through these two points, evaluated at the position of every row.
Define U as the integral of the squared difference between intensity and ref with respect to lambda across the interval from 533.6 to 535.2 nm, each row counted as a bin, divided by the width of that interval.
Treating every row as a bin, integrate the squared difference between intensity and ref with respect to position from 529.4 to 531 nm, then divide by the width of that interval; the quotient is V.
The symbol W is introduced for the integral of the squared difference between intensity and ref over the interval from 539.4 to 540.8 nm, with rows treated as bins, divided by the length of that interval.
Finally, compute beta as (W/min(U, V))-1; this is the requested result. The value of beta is 5.1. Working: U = 6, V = 29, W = 35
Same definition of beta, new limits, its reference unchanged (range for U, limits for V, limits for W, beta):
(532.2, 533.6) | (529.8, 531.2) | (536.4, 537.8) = -0.5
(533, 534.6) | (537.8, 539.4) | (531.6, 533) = 6.2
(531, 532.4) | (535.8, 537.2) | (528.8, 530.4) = 0.3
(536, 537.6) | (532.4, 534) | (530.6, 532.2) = 2.7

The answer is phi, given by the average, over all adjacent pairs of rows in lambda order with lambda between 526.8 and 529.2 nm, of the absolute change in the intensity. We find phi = 5.1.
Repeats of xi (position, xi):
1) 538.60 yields 1.697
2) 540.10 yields 1.686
